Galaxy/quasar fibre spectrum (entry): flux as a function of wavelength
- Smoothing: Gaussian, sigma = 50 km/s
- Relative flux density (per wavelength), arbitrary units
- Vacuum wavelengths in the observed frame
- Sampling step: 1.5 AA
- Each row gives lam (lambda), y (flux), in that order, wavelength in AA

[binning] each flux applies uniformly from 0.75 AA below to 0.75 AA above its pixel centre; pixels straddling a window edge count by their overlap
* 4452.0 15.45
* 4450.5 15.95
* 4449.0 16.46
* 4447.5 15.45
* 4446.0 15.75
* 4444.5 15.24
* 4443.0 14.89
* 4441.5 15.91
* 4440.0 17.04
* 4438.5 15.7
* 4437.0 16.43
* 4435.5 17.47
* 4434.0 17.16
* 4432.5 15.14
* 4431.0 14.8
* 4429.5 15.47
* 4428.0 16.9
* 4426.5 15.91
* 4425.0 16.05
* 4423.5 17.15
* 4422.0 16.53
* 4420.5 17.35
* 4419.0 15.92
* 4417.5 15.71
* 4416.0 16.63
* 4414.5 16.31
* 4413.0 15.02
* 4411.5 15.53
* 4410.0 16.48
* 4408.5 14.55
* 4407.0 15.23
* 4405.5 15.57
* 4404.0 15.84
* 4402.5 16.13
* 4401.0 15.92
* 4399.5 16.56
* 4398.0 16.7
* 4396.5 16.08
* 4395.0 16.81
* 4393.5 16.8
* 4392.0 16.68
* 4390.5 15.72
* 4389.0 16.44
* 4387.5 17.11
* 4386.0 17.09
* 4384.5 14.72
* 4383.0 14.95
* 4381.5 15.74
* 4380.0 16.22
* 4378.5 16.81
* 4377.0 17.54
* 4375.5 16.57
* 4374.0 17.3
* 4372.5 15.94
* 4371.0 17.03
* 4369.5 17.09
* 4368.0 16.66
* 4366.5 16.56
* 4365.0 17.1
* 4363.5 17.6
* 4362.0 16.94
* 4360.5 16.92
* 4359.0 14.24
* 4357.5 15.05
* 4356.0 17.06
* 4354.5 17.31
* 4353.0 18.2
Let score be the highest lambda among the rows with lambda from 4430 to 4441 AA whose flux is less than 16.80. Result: 4438.5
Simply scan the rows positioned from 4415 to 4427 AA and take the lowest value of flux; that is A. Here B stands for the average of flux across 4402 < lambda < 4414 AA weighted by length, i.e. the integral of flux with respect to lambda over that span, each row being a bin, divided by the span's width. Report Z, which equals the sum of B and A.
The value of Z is 31.3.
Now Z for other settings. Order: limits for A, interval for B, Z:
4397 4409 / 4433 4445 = 30.8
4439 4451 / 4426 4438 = 31.0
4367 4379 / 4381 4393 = 32.0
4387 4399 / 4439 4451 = 31.6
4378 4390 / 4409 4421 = 30.8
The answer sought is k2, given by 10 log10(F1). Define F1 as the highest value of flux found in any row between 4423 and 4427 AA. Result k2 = 12.3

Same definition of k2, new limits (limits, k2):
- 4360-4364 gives 12.5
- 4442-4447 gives 12.0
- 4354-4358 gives 12.4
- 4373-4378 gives 12.4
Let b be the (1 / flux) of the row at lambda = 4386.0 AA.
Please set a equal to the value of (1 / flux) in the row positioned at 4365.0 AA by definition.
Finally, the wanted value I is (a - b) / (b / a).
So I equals 0.0000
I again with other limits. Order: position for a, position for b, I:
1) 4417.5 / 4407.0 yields -0.0019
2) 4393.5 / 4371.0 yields 0.0008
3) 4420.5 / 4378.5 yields -0.0018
